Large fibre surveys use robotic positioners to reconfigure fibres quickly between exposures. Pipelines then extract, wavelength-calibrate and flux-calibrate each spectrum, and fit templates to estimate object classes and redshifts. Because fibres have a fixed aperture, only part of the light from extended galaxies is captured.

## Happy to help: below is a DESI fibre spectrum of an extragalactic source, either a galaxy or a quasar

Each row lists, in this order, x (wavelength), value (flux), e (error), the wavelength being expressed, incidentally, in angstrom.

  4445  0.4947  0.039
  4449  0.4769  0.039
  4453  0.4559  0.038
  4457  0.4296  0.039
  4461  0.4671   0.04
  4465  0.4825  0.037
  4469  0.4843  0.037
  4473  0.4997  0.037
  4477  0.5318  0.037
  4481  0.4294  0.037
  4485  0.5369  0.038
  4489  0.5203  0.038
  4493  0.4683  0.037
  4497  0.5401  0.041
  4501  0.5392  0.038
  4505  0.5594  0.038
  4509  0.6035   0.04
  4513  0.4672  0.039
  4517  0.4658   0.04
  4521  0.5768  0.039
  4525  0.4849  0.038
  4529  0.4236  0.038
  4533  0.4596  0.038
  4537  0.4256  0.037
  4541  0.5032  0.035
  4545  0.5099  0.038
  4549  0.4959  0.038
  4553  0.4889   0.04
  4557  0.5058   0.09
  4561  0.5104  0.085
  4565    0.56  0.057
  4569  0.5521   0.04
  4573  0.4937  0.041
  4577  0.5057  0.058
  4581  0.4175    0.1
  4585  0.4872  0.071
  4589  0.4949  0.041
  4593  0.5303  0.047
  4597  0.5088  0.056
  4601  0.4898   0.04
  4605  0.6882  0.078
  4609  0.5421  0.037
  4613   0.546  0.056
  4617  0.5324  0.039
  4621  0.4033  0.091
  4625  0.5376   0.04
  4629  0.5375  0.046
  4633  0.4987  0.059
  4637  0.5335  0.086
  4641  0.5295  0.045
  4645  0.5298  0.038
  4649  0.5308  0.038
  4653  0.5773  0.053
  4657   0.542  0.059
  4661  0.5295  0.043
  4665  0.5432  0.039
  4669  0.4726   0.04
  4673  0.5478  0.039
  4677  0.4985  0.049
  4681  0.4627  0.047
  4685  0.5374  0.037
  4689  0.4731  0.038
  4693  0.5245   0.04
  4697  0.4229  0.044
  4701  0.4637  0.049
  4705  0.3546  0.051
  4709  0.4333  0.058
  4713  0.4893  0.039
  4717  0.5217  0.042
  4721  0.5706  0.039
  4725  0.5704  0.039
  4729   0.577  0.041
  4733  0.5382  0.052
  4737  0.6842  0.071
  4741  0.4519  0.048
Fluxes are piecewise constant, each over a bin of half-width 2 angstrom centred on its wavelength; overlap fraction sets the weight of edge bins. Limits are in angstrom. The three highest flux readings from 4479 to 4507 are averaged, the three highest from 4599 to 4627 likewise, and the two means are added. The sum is 1.14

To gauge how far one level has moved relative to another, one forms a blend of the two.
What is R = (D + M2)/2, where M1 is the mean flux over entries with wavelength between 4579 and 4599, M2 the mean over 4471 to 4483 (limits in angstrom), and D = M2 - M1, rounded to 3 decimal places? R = 0.243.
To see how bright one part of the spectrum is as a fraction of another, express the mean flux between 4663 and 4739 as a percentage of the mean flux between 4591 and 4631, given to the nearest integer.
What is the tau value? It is 96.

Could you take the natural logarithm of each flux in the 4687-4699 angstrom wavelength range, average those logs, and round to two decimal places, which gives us -0.75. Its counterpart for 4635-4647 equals -0.63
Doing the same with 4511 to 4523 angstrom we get -0.69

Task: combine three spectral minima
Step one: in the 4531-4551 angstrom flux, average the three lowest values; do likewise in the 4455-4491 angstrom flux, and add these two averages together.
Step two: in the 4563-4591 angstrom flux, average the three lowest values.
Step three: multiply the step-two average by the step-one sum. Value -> 0.42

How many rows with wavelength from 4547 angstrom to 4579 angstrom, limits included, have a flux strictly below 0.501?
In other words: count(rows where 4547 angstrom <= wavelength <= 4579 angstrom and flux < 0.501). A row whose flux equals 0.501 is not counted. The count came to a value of 3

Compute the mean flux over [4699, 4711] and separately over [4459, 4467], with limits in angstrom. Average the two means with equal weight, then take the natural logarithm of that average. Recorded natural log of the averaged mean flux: -0.807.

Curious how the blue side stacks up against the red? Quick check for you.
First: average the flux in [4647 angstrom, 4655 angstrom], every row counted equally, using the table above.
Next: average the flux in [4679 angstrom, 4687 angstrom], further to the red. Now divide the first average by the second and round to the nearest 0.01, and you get 1.11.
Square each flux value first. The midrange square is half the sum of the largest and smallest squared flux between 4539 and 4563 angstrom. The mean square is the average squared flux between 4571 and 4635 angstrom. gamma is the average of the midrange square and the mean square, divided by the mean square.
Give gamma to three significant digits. 0.967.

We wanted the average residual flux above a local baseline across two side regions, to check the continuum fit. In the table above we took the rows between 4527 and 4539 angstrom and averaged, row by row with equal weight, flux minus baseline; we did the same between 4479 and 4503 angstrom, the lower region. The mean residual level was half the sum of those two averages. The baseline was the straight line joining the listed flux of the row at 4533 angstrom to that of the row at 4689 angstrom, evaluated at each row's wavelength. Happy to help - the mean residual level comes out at 0.013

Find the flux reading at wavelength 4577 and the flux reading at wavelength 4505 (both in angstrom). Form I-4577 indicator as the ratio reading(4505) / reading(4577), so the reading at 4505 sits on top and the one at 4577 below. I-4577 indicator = 1.11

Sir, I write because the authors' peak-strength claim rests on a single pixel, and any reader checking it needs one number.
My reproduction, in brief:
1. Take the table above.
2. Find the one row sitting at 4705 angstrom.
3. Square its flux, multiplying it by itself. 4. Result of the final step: 0.13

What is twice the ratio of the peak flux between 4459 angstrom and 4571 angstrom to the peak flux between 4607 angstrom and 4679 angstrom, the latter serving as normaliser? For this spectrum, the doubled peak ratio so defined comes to 2.09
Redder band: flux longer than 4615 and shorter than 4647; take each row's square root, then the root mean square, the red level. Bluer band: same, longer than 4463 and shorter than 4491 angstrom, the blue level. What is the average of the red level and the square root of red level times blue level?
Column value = 0.713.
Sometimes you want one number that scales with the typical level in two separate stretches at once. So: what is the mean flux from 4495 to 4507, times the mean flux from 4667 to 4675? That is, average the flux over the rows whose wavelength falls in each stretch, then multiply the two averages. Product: 0.279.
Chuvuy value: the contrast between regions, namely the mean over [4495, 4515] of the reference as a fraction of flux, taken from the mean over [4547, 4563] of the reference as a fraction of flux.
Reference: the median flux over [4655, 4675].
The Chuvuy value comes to 0.08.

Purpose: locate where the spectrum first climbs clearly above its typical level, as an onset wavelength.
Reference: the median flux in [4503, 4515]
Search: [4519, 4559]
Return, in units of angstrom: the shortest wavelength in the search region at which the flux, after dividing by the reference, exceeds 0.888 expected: 4521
